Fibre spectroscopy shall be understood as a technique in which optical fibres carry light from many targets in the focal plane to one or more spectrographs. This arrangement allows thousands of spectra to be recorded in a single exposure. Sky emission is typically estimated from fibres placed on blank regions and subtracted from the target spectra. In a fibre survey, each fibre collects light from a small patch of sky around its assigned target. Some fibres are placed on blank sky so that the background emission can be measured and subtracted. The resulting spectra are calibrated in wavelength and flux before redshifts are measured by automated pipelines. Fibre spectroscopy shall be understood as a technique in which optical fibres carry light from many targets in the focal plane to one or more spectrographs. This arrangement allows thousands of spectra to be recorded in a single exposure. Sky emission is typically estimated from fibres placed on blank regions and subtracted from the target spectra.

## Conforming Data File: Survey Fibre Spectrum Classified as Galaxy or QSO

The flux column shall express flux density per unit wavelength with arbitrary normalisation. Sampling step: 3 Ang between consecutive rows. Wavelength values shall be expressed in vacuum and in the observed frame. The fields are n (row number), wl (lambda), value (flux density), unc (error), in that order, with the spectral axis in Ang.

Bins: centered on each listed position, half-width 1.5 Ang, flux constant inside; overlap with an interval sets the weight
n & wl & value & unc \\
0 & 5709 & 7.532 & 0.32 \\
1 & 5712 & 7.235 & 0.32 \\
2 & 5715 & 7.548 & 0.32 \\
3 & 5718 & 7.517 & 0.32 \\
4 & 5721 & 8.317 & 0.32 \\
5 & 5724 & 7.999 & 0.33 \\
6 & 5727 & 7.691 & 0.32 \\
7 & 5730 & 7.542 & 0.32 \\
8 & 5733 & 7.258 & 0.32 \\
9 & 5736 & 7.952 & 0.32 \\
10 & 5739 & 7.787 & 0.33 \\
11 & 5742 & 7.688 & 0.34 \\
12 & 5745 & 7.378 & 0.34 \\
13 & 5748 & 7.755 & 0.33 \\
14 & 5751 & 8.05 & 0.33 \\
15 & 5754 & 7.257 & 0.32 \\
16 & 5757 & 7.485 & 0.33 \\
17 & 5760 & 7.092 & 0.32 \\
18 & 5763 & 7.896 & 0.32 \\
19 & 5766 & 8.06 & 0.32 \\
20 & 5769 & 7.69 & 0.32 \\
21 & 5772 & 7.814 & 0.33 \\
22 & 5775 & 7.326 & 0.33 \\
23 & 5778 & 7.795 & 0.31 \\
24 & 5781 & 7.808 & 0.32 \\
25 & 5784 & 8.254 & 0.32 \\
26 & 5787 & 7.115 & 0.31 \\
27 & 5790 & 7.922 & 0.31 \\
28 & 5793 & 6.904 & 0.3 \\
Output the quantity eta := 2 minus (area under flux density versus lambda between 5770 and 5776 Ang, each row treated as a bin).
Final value -43.6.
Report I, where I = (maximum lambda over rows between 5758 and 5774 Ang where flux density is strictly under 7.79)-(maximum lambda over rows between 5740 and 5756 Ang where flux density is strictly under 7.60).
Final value 15 Ang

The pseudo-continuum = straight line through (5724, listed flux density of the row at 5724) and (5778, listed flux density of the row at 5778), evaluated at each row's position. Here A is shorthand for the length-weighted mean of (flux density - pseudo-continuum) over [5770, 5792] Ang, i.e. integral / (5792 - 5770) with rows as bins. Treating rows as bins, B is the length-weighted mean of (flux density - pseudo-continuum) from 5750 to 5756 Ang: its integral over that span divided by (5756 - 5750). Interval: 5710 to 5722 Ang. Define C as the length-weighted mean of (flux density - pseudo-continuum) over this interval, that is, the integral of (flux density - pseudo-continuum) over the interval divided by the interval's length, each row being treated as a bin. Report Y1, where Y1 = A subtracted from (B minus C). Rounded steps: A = -0.08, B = -0.3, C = -0.41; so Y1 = 0.21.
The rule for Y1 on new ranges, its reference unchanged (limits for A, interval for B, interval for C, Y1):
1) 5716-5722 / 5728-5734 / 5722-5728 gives -0.27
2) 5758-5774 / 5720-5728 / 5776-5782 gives 0.18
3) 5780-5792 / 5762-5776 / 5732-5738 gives 0.27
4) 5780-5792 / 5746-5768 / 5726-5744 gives 0.12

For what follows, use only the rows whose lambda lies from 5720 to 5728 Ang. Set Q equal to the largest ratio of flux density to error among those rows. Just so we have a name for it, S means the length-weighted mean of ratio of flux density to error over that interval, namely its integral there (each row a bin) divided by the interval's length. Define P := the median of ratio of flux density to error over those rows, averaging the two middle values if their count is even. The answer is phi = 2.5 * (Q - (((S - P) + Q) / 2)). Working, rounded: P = 24.2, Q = 26.0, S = 24.7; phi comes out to 31.9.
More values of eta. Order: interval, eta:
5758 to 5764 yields -42.8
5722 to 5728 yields -45.4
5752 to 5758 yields -42.5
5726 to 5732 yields -43.5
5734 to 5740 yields -45.0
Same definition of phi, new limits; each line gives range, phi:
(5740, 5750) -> 29.2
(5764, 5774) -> 31.3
